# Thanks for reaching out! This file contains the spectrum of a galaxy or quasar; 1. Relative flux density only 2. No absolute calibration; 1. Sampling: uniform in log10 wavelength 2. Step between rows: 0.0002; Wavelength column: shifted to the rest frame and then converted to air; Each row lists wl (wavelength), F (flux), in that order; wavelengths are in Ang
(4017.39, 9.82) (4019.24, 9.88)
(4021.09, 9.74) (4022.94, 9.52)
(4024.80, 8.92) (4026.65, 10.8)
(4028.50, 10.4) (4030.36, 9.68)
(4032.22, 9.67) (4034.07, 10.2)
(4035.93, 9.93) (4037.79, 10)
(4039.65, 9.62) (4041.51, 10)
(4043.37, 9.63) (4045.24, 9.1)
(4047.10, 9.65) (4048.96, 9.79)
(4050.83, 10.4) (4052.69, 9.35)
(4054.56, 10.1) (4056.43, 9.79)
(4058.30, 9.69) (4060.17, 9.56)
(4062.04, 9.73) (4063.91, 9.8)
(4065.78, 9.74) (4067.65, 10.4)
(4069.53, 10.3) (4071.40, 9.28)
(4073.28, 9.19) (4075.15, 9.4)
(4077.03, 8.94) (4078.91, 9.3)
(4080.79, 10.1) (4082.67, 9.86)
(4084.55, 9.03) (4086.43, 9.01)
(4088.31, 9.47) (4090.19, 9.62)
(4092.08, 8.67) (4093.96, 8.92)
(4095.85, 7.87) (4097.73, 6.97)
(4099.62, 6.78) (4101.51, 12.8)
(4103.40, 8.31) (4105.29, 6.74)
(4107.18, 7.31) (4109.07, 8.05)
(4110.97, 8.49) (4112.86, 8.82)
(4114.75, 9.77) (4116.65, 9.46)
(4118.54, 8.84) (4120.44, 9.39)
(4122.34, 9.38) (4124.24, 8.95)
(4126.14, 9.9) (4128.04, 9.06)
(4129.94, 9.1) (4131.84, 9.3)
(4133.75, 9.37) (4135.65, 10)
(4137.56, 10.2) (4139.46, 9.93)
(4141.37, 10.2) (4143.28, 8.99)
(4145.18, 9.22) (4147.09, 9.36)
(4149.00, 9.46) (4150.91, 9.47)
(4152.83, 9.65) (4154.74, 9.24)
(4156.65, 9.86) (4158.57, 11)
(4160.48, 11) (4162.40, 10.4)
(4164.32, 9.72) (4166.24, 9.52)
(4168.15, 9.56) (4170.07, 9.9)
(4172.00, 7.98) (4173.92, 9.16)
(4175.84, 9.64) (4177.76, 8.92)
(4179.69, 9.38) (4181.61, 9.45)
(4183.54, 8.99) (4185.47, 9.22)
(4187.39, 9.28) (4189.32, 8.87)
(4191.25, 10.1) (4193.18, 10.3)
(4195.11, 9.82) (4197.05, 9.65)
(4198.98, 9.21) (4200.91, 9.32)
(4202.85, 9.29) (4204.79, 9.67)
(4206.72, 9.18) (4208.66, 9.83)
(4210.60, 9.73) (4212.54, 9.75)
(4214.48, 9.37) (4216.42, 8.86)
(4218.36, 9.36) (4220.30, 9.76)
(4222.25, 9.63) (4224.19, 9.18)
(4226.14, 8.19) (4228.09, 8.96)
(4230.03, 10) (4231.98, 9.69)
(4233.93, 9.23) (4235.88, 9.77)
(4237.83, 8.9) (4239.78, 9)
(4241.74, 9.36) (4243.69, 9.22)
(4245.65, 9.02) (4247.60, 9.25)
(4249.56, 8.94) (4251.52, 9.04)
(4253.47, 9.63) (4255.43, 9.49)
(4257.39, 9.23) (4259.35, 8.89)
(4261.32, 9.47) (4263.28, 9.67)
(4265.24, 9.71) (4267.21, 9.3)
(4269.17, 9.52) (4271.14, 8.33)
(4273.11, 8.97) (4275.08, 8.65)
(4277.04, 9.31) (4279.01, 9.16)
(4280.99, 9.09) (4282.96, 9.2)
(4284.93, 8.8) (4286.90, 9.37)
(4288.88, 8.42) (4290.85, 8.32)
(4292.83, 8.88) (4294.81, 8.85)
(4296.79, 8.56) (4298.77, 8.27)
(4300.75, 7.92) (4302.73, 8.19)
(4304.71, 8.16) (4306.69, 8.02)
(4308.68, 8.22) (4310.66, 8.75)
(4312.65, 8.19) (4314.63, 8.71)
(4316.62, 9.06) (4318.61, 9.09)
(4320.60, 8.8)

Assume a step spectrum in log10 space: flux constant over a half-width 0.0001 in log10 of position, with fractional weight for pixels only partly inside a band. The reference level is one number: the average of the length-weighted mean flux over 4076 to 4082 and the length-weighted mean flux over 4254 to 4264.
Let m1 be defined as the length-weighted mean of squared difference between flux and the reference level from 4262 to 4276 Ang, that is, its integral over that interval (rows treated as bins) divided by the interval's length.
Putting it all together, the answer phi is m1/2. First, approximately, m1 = 0.29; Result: 0.15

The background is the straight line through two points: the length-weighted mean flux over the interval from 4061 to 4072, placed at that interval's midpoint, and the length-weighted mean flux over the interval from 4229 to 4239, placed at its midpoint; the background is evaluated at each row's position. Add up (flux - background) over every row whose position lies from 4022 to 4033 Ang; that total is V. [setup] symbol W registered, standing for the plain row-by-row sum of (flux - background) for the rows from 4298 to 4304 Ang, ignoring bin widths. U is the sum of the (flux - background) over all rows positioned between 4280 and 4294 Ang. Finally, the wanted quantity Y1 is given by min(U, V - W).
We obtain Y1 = -4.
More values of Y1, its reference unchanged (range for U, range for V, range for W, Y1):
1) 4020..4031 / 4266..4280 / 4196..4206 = -2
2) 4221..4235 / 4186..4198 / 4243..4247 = -2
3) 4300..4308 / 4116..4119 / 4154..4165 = -5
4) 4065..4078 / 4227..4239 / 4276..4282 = -2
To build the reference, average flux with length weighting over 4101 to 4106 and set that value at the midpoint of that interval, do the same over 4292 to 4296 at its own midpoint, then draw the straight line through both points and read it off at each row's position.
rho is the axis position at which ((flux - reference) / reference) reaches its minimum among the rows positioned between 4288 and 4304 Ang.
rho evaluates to 4300.75 Ang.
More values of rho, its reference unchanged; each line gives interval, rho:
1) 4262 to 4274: 4271.14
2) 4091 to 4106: 4105.29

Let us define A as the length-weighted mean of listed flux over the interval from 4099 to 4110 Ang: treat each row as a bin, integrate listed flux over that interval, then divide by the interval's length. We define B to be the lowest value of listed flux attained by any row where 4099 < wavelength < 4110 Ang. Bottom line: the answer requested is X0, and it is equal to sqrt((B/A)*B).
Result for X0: 2.33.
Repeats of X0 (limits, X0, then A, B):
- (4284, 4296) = 2.81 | 8.77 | 8.32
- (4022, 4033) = 2.84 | 9.83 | 8.92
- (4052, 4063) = 3.00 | 9.71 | 9.35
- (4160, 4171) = 3.01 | 9.97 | 9.52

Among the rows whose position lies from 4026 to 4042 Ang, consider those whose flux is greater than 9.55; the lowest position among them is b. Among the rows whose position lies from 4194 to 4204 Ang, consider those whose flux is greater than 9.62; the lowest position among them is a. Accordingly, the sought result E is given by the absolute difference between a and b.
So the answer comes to 168.5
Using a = 4195.11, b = 4026.65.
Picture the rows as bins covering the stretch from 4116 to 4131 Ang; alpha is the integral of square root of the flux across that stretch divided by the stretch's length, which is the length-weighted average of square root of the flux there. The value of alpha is 3.04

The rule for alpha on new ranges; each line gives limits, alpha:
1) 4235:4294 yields 3.02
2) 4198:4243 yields 3.06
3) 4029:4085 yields 3.12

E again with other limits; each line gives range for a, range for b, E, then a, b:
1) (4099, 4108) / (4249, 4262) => 152.0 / 4101.51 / 4253.47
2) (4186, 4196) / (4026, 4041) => 164.6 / 4191.25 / 4026.65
